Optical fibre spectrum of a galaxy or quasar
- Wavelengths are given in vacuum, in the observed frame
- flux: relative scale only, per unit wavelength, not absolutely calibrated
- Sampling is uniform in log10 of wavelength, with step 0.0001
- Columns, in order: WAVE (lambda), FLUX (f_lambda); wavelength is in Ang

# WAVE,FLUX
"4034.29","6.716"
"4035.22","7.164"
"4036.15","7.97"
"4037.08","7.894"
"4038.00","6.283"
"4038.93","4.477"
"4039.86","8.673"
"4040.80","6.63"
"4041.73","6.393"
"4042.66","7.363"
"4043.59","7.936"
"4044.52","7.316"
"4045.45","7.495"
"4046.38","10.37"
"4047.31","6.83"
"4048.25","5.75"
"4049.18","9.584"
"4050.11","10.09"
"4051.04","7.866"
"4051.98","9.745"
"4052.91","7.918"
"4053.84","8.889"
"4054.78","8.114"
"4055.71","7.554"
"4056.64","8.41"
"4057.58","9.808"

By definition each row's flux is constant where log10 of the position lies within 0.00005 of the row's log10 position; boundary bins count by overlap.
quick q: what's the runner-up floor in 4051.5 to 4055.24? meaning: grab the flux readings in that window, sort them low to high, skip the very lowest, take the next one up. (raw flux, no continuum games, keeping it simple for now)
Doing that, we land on 8.114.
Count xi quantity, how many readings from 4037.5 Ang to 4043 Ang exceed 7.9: 1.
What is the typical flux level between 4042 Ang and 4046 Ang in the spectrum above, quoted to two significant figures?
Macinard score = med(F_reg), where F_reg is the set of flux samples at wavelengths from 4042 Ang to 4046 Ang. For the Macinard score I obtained 7.4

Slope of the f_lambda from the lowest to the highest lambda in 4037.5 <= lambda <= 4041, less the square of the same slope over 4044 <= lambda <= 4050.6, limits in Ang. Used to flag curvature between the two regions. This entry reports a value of -0.12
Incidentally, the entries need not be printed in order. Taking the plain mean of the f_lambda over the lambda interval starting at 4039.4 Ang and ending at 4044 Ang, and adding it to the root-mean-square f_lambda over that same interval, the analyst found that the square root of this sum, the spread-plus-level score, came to 3.85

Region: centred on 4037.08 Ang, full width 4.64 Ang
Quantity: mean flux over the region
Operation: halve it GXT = 3.4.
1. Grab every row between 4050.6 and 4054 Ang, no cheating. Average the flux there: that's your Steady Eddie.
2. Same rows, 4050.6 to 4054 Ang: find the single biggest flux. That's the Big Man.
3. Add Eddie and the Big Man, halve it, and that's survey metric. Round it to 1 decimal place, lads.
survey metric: 9.2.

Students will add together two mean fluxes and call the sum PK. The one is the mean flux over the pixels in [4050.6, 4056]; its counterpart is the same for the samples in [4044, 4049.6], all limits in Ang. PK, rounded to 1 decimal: 16.2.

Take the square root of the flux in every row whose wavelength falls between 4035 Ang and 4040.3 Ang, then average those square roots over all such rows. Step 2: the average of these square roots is 2.65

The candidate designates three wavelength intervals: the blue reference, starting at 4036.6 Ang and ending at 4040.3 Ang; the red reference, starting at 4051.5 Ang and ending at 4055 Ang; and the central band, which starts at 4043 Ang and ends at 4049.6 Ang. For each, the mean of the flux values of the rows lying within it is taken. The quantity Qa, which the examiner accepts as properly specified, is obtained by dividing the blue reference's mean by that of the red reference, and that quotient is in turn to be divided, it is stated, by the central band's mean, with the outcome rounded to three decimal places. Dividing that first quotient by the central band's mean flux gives 0.100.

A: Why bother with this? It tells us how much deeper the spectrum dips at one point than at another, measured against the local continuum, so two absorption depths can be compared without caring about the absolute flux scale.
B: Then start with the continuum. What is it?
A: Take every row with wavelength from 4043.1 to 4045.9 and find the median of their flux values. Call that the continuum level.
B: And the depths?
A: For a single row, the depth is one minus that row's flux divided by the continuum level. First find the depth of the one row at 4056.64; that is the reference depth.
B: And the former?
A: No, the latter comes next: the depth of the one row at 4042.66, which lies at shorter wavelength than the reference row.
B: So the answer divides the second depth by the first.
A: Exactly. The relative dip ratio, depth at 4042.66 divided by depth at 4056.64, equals -0.14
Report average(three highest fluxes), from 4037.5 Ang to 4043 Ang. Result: 7.6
